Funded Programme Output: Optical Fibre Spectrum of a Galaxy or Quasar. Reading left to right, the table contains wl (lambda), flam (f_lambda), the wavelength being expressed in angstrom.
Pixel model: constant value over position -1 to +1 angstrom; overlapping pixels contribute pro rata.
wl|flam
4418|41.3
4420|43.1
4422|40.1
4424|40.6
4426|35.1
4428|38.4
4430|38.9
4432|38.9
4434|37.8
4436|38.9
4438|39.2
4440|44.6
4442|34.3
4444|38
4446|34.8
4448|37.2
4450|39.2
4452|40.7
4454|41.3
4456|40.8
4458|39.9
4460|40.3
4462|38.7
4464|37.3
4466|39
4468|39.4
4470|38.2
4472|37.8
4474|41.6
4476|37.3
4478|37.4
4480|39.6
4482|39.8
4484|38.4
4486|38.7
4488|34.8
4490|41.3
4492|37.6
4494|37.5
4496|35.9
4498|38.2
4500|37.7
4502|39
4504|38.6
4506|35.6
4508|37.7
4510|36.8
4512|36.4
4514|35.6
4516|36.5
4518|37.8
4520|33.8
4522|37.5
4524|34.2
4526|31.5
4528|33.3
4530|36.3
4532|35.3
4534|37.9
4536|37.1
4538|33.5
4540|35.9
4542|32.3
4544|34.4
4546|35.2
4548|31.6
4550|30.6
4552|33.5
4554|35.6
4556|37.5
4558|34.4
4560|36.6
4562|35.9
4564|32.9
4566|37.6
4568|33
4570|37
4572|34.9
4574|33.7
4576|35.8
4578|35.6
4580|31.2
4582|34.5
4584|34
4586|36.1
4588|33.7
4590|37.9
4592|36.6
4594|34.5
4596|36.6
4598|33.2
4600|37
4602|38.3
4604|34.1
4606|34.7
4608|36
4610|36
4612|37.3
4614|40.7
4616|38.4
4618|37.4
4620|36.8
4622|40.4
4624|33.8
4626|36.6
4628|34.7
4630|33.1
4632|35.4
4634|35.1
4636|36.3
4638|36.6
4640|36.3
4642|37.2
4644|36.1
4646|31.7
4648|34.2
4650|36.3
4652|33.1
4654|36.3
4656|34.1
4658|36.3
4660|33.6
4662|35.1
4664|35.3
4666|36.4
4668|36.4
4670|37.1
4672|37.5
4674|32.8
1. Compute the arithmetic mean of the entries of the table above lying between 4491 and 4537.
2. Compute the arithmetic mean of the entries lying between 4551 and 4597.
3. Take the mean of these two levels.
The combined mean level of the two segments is 35.8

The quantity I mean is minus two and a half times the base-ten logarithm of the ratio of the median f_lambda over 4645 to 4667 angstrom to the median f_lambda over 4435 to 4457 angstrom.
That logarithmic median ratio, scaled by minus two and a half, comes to 0.12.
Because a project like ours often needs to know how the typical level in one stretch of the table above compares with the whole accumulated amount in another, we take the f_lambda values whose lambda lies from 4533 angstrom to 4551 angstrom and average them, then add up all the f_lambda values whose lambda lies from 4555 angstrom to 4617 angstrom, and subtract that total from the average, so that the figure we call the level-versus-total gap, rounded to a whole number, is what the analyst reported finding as -1071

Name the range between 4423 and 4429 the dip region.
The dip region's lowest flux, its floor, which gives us 35.1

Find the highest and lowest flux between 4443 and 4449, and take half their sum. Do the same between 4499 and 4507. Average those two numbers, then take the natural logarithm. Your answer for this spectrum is 3.61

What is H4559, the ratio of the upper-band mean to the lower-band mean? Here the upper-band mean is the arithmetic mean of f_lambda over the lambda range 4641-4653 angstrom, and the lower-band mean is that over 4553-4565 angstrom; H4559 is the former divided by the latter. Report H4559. 0.98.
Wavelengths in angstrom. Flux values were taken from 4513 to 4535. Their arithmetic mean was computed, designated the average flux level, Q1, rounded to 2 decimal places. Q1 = 35.43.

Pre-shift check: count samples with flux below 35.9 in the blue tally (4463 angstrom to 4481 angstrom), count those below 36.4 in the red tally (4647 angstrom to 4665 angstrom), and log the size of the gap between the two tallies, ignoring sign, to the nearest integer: 9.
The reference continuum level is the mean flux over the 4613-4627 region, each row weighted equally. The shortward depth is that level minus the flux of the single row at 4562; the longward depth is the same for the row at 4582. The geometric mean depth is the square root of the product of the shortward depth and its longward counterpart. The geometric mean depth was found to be 2.4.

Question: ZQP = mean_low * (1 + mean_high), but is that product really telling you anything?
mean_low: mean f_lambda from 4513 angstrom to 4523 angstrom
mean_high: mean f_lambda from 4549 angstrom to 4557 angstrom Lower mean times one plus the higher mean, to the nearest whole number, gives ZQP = 1279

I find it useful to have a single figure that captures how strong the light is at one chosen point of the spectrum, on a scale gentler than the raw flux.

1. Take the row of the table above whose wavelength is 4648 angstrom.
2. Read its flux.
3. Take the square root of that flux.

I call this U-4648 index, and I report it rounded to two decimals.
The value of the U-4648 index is 5.85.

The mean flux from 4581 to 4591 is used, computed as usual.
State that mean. 35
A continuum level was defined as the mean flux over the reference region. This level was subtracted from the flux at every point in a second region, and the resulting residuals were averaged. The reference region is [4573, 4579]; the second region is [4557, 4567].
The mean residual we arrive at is 0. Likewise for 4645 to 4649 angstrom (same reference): -2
